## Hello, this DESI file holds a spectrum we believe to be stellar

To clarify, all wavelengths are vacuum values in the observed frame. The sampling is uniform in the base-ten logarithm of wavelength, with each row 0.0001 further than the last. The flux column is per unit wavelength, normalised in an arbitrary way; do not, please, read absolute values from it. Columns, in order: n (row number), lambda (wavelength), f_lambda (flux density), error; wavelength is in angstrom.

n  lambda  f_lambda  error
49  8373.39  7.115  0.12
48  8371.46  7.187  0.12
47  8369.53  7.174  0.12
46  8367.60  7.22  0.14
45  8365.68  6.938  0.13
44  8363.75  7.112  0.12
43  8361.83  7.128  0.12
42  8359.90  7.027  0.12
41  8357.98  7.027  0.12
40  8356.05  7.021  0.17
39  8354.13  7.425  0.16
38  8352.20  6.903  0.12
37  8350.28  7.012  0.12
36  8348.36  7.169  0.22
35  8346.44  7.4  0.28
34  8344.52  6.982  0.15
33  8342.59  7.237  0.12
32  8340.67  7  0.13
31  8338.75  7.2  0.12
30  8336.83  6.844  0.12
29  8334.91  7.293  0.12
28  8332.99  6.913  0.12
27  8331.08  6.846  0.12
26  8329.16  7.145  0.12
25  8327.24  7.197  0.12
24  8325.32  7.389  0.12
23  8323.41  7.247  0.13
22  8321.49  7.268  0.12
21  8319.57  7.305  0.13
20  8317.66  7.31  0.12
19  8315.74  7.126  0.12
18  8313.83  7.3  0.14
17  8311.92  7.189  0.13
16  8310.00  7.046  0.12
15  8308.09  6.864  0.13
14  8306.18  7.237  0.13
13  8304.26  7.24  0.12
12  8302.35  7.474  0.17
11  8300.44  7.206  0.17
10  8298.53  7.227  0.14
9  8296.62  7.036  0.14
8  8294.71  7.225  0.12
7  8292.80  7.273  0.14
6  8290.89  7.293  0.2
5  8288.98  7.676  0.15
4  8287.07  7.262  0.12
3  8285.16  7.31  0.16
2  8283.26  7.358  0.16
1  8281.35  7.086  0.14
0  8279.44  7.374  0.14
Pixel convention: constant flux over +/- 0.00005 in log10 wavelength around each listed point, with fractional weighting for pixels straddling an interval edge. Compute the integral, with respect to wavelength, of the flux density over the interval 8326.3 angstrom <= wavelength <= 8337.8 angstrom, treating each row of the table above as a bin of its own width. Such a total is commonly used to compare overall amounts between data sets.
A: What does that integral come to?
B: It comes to 81.0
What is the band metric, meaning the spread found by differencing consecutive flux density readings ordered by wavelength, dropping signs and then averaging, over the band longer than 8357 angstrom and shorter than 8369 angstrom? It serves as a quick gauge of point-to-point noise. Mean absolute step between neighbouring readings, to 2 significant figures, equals 0.11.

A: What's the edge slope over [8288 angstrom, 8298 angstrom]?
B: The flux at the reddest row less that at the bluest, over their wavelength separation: -0.084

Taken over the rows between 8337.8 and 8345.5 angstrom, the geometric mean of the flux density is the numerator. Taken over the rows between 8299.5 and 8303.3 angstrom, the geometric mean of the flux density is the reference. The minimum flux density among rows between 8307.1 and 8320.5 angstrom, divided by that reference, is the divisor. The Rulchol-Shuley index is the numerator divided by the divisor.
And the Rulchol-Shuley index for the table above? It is 7.60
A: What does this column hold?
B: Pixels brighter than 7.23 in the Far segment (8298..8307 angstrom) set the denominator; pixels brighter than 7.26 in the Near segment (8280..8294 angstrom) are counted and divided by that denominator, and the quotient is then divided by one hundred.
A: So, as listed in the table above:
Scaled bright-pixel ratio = 0.020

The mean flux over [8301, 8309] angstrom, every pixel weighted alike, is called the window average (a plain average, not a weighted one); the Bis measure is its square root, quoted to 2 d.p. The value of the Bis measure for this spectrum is 2.68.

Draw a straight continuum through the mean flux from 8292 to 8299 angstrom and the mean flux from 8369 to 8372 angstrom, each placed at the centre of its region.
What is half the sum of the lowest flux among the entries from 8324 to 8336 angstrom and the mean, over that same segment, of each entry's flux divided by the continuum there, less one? 3.42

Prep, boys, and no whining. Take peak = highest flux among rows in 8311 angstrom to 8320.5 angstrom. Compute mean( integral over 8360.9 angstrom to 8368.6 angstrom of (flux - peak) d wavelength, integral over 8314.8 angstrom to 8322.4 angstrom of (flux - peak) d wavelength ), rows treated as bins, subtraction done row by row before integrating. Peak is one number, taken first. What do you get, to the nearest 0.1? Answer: -1.0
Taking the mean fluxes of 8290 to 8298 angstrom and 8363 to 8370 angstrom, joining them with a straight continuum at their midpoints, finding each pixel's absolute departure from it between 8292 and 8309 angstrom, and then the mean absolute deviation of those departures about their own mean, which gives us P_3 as 0.098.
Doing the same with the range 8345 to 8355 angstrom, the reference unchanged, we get 0.089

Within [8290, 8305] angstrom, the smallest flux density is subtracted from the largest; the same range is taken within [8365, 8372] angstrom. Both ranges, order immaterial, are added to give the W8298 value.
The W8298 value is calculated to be 0.72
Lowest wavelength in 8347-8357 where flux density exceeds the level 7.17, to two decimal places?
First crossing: 8354.13 angstrom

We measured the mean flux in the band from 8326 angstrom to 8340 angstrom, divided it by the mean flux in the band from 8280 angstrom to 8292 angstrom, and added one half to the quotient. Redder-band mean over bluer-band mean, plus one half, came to 1.46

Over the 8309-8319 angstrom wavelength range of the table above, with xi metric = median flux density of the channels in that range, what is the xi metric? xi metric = 7.19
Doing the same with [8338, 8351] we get 7.17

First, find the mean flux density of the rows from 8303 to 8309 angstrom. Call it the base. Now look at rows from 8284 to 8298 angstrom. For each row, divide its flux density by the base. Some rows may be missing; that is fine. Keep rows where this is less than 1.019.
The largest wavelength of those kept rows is 8296.62 angstrom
